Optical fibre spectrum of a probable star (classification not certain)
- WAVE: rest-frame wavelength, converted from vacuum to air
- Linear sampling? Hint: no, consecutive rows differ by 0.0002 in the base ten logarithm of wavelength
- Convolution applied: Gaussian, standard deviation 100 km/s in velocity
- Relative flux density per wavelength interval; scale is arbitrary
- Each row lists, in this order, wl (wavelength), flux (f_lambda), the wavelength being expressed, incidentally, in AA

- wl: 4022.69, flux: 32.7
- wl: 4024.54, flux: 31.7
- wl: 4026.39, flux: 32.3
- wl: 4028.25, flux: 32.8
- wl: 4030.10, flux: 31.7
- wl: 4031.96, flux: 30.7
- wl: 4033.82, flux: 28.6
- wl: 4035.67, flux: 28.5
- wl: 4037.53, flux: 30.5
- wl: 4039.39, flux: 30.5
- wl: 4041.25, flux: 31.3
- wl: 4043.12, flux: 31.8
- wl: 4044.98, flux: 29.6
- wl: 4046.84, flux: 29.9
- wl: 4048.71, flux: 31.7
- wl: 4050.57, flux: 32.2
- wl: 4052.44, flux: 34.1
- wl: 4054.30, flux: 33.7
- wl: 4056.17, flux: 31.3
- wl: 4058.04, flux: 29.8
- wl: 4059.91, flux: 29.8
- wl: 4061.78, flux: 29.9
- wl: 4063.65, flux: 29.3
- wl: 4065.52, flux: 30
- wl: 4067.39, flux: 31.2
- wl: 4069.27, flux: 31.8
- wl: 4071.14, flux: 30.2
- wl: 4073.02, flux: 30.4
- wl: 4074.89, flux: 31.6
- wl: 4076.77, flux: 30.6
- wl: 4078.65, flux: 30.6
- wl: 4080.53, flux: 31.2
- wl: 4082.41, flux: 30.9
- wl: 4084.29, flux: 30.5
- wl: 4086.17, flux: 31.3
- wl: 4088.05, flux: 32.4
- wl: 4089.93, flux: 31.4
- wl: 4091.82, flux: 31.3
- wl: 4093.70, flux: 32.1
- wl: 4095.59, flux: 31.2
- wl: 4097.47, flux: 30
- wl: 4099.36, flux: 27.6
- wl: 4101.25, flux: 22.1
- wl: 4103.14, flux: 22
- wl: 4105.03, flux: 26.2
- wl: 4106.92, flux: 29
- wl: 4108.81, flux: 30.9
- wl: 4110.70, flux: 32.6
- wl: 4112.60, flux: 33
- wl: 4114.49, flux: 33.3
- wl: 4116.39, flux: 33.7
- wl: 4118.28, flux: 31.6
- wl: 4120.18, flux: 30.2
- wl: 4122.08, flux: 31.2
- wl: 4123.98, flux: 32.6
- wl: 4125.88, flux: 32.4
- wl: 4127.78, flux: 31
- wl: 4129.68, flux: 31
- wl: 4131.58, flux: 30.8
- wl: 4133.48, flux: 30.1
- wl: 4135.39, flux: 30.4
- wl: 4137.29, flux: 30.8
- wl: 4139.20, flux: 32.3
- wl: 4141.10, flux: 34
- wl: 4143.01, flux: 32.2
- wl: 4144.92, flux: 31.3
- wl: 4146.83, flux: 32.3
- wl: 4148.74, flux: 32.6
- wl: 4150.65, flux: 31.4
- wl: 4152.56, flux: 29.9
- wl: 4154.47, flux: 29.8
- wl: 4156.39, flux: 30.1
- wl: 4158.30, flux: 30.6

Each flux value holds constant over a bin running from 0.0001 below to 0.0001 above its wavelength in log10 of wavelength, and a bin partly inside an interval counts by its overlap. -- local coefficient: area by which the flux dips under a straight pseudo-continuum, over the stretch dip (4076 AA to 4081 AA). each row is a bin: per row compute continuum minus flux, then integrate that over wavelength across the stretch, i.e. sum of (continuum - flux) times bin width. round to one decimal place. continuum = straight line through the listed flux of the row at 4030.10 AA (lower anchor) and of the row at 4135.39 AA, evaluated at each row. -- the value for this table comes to 1.7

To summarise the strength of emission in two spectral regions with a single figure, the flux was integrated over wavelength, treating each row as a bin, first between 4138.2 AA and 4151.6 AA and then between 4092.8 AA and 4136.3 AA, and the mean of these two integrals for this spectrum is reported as 874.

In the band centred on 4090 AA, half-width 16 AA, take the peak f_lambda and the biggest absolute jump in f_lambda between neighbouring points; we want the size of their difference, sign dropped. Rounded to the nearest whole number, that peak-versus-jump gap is 27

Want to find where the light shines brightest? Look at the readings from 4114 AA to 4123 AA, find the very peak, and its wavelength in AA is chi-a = 4116.39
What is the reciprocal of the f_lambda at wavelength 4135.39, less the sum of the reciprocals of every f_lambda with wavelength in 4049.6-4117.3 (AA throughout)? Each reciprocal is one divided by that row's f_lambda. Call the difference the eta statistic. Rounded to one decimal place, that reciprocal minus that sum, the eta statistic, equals -1.2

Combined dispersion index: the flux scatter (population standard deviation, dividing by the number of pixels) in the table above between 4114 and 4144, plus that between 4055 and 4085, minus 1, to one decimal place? 0.9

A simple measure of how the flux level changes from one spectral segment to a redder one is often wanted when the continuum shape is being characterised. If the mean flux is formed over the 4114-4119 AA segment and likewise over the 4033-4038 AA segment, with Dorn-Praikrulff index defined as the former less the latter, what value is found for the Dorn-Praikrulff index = 4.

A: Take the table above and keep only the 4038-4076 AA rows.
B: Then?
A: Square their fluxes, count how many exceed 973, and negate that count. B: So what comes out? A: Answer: -10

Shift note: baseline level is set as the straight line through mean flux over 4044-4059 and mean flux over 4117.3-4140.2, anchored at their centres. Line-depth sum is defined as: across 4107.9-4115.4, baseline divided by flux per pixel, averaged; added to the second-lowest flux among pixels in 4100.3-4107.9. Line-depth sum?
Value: 23.1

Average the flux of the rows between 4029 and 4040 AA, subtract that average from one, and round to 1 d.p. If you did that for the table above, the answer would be -29.1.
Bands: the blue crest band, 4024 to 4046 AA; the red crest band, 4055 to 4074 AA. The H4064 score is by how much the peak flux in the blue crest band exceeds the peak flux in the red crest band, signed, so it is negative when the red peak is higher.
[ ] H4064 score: 1.0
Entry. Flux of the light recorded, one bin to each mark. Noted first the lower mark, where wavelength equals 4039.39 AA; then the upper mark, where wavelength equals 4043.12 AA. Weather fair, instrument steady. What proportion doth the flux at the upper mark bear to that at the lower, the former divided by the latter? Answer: 1.04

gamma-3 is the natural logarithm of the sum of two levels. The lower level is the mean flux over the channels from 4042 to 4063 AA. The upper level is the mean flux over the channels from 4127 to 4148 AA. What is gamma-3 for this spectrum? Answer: 4.14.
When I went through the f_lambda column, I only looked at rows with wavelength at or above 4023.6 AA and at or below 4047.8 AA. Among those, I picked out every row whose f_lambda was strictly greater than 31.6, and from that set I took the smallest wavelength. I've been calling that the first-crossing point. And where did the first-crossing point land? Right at 4024.54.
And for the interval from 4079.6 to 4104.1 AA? 4088.05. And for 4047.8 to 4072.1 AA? 4048.71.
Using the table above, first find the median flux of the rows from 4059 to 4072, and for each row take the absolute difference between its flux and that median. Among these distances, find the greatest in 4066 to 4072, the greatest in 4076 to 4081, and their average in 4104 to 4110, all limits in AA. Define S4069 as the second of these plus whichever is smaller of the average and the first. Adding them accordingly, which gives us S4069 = 3.0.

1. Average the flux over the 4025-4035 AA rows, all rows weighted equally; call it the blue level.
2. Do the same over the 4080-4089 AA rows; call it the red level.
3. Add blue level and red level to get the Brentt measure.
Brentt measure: 62.5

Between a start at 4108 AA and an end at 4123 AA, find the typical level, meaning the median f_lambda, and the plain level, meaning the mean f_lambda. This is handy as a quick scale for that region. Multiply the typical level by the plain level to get 1029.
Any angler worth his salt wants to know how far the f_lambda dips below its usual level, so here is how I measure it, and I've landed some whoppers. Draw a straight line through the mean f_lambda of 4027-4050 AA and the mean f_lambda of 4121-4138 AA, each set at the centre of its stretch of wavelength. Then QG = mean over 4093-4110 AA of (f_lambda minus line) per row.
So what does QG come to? -3.09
